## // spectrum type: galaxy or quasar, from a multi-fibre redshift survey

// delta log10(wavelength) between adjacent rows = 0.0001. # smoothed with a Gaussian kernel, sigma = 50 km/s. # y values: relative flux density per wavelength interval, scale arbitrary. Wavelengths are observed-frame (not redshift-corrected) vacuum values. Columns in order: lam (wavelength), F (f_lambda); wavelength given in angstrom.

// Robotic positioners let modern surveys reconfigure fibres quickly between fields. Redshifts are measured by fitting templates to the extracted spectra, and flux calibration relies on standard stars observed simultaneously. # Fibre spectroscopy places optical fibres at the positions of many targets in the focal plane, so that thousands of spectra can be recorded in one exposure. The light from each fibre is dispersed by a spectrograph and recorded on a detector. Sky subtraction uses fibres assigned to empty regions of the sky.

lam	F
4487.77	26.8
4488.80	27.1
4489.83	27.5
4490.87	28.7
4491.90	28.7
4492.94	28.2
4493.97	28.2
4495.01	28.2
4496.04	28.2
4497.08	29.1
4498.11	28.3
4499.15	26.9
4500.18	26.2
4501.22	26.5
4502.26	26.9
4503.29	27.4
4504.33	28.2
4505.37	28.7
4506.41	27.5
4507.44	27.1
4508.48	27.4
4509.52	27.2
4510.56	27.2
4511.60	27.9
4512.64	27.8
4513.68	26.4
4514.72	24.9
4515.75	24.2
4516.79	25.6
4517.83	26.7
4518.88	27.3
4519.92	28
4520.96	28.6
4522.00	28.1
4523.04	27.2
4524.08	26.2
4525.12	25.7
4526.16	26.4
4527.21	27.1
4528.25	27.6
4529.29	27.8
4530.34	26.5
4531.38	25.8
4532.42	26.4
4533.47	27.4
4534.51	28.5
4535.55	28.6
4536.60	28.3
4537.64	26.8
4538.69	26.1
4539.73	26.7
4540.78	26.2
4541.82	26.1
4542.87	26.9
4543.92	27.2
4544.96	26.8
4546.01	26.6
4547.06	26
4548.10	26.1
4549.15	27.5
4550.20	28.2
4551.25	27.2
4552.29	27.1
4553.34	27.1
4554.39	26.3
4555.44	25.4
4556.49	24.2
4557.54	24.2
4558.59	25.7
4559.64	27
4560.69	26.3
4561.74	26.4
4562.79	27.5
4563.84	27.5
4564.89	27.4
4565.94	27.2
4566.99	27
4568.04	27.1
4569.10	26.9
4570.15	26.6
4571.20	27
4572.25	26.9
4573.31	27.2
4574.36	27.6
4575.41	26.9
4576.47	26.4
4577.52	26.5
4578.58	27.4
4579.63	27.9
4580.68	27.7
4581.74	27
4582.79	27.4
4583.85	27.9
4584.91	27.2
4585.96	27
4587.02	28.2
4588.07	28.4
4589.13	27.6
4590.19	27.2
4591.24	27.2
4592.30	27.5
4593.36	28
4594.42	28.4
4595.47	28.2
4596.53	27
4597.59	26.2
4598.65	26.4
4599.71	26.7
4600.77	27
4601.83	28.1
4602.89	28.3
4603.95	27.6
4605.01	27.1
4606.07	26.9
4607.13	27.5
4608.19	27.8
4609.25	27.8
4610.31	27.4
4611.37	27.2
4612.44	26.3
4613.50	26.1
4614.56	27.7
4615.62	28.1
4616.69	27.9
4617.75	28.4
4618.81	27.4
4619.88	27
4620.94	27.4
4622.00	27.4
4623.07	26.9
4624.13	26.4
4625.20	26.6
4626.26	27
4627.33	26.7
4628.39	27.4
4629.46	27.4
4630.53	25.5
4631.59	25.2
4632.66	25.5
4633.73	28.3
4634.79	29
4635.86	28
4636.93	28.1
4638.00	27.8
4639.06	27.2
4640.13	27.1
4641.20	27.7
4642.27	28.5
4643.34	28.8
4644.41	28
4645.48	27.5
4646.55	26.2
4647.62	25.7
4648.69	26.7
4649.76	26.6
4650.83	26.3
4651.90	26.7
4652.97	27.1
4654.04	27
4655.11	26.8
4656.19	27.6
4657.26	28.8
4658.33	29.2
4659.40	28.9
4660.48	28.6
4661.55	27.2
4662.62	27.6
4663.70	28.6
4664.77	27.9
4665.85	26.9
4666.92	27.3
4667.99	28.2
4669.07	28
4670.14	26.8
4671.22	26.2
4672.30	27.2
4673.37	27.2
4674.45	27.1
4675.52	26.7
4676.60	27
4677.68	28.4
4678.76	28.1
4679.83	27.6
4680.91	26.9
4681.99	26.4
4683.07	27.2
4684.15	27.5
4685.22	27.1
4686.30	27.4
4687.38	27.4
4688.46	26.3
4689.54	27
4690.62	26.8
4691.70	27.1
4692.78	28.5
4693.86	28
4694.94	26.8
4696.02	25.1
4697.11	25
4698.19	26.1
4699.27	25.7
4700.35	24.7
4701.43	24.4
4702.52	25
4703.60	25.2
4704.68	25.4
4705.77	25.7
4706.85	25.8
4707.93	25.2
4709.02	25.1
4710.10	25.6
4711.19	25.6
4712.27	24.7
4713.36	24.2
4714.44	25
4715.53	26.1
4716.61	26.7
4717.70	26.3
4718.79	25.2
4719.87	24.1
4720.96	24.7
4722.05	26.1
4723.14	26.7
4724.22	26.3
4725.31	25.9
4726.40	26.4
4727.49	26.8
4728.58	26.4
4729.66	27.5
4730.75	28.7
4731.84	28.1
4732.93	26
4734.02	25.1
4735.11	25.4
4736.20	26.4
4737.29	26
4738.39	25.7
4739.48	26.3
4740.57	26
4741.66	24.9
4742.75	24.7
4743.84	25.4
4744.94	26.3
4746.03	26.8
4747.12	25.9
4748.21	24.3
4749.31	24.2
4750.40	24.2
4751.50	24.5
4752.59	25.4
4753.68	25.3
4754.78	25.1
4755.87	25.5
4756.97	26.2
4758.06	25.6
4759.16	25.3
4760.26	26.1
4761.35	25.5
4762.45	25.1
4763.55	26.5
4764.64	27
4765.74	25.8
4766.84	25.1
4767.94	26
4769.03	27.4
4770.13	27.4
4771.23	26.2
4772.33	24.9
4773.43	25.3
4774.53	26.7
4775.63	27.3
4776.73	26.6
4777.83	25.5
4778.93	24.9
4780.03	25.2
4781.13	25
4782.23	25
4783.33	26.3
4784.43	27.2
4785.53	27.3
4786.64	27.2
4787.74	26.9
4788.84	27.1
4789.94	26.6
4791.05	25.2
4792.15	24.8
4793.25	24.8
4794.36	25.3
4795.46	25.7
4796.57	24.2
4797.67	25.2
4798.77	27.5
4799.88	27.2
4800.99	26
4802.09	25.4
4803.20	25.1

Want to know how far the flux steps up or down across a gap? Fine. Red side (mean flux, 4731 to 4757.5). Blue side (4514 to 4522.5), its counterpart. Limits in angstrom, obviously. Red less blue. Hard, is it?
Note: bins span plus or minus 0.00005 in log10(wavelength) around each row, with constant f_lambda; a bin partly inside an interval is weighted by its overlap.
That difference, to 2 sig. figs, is -1.1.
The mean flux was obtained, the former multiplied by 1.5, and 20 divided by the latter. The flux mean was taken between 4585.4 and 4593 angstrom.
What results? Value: 0.483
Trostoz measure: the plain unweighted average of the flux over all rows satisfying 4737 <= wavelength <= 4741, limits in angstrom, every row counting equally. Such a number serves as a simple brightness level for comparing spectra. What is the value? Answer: 26.0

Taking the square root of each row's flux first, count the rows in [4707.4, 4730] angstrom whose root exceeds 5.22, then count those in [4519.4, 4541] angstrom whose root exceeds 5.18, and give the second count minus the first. 10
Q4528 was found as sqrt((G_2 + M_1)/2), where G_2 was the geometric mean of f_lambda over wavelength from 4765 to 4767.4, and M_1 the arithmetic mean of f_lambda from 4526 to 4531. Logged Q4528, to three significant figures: 5.12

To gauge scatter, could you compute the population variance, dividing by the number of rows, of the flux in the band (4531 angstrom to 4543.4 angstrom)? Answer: 0.90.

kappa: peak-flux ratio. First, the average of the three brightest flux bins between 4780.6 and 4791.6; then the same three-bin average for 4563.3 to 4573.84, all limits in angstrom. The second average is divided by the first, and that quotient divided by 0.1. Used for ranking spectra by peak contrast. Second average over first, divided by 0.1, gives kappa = 10.0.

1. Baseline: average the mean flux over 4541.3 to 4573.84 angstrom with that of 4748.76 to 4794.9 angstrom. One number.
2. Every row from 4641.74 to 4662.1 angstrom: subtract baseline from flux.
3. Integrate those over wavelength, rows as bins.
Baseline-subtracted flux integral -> 25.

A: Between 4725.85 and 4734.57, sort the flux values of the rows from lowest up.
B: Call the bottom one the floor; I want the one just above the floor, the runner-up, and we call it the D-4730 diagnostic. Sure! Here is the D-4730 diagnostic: 26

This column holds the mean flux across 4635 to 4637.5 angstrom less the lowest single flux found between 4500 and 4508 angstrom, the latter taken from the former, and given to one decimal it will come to 1.9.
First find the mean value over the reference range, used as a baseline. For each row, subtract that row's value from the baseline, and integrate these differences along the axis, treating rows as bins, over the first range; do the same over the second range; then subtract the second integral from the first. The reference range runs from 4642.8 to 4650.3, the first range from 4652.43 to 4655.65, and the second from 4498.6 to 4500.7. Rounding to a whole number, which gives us -1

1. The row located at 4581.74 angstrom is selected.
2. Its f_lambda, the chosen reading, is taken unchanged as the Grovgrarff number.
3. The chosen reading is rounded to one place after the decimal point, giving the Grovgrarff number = 27.0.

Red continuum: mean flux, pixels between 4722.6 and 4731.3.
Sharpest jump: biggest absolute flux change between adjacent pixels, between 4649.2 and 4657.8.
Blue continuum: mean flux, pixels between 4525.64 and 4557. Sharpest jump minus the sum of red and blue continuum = -52.5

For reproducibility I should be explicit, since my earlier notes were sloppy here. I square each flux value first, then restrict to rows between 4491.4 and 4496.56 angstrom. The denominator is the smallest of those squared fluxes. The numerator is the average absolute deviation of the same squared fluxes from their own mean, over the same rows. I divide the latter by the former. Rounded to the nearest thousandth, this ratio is 0.011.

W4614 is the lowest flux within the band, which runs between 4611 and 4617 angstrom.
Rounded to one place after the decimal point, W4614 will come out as 26.1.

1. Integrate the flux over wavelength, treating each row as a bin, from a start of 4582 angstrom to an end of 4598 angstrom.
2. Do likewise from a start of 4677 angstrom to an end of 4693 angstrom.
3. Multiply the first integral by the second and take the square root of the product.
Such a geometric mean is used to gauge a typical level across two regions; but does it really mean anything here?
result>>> 439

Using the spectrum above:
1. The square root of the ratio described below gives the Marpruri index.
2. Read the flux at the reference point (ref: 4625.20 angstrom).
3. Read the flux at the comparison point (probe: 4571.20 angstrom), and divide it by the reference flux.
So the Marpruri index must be 1.01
